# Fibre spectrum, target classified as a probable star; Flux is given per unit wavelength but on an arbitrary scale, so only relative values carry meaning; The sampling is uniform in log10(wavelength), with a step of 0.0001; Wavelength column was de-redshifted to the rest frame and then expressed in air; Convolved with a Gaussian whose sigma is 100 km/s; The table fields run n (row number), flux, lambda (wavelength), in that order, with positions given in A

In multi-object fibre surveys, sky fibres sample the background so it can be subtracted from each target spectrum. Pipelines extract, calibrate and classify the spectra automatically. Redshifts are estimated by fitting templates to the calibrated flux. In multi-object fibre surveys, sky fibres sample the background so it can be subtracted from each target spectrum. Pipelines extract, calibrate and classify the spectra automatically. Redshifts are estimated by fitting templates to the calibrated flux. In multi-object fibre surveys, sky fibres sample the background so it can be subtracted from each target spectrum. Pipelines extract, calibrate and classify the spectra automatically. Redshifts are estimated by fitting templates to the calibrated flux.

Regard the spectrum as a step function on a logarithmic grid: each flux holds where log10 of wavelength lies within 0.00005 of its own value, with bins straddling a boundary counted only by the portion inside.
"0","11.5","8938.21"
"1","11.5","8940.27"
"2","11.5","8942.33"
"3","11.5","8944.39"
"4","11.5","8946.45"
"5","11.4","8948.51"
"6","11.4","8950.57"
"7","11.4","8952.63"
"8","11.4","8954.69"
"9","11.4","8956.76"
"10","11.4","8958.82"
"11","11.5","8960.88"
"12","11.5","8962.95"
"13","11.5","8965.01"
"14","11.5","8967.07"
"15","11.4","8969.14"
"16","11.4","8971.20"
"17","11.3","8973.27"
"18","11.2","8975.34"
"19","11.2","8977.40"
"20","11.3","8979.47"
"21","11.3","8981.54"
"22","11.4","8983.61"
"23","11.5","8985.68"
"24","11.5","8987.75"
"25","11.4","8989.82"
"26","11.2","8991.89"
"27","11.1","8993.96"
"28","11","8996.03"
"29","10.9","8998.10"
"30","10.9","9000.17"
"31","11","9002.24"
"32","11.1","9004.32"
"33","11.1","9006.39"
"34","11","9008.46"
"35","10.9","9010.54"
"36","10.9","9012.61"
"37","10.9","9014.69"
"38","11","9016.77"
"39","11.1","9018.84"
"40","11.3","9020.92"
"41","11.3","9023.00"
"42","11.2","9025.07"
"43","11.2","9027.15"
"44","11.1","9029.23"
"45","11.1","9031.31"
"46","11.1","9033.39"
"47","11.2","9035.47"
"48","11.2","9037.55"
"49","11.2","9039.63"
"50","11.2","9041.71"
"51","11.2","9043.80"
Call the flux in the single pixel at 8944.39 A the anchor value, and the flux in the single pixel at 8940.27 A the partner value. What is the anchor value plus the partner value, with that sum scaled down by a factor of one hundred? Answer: 0.230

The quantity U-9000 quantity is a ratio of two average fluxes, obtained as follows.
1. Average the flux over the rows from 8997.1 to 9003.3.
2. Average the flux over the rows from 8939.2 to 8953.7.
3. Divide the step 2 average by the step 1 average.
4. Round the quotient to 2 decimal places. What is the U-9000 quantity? 1.05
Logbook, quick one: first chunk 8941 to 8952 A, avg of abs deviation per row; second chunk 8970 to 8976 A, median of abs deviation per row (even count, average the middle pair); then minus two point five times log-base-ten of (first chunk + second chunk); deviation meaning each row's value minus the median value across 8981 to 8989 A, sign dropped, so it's 1.7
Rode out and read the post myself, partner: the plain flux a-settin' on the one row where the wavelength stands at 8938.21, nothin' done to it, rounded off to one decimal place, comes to 11.5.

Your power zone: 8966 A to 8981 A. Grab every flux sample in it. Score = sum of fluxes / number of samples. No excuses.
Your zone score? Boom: 11.3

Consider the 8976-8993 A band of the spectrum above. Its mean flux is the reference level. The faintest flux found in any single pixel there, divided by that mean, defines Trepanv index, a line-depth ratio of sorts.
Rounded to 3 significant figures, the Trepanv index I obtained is 0.987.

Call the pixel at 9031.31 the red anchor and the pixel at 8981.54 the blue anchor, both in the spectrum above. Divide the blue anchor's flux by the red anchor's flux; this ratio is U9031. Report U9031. 1.02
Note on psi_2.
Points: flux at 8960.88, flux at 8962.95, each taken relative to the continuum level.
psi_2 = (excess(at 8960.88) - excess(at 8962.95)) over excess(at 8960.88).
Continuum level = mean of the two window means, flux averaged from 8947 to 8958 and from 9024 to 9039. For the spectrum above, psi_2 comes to 0.0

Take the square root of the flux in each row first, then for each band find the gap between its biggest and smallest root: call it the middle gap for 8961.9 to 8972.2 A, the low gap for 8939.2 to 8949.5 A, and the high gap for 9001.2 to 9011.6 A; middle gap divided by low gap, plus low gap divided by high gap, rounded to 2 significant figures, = 1.5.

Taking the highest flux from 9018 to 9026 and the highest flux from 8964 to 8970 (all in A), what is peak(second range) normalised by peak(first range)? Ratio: 1.02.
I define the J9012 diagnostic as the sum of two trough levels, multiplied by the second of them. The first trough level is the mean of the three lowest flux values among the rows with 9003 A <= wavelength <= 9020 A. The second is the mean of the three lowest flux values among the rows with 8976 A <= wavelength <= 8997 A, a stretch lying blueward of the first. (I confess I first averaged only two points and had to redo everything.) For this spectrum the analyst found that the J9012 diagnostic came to 244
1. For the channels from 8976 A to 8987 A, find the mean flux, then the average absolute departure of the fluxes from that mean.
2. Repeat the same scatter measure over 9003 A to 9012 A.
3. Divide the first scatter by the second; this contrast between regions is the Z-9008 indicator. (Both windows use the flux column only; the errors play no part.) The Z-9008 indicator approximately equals 1.2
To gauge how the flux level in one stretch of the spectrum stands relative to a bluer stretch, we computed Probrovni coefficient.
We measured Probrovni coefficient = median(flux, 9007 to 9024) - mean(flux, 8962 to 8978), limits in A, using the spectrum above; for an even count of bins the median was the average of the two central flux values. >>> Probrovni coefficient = -0.38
